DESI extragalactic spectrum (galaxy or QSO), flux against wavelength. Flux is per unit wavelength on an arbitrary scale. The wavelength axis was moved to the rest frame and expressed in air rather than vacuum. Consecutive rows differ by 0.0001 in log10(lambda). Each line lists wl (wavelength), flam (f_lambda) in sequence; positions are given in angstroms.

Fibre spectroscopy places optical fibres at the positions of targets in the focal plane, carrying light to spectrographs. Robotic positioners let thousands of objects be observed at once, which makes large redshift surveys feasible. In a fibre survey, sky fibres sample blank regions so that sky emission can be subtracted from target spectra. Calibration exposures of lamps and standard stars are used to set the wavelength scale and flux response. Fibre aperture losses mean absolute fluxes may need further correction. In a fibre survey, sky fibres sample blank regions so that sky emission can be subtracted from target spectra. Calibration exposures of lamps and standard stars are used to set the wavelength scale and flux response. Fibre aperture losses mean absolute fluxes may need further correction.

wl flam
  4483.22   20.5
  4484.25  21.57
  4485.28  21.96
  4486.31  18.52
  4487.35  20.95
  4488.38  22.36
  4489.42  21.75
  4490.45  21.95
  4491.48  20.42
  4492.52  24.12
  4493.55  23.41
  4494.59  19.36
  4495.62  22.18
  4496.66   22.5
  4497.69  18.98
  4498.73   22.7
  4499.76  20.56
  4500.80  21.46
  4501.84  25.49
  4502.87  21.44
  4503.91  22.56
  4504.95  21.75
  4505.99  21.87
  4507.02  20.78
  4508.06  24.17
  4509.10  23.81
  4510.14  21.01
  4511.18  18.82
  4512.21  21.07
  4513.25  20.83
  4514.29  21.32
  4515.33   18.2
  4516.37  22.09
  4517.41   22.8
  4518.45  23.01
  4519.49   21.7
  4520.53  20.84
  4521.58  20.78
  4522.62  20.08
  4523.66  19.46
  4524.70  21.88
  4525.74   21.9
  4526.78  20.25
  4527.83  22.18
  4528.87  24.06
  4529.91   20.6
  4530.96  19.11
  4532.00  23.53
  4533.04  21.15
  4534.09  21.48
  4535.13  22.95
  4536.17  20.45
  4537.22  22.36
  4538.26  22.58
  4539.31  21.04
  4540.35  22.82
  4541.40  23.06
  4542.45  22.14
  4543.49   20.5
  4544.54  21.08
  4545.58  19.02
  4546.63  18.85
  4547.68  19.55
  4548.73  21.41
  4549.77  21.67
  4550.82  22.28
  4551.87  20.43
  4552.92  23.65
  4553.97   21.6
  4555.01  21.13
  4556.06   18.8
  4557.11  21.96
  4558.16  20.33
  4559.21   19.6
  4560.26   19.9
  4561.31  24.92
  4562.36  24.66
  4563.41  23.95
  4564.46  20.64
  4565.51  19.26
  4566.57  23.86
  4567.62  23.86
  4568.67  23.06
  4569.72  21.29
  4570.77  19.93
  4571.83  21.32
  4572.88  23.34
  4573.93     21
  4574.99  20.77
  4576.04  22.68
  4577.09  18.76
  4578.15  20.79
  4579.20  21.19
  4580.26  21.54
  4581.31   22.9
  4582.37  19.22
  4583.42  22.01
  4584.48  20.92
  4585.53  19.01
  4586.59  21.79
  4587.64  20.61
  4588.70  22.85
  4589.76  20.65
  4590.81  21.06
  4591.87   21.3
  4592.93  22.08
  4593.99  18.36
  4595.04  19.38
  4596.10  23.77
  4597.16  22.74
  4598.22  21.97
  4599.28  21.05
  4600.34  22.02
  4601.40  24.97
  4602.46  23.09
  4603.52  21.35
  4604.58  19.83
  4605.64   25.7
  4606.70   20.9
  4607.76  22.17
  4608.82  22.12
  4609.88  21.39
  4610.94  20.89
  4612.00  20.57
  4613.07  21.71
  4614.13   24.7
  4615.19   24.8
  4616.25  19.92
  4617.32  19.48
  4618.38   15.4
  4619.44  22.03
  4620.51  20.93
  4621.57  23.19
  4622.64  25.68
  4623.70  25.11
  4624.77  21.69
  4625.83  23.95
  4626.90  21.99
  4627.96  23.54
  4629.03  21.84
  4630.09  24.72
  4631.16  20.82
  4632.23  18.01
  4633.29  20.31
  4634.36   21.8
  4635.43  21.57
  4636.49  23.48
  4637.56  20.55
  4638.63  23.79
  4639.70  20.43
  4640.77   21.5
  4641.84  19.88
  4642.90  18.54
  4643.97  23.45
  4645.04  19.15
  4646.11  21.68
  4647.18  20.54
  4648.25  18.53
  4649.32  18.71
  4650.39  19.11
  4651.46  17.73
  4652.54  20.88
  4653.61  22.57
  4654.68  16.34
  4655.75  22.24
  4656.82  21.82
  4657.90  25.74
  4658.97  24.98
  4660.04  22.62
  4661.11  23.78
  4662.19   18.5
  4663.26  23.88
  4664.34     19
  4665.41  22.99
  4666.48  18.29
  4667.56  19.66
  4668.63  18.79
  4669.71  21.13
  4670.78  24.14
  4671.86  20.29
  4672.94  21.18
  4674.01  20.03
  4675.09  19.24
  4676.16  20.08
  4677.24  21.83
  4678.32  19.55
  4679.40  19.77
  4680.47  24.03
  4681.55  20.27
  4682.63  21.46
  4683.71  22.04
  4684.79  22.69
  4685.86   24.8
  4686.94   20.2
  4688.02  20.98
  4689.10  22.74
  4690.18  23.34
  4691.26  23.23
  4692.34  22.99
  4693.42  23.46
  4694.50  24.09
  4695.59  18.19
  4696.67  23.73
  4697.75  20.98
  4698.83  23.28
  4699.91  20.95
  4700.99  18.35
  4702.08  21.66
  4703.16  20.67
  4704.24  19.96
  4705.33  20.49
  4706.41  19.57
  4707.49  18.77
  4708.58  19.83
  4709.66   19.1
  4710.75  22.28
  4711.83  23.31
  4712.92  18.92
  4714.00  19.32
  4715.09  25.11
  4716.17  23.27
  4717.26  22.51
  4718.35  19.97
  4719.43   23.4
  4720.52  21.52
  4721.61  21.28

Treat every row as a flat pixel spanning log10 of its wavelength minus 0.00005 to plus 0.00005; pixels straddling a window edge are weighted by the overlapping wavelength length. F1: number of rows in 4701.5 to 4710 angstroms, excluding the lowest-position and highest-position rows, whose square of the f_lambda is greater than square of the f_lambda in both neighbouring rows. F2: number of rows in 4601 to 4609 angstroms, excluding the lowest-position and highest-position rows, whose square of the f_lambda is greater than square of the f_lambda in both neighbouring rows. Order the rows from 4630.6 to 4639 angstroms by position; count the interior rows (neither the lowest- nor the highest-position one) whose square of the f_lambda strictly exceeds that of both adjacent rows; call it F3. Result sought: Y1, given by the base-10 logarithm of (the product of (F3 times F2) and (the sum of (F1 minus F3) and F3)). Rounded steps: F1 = 2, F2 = 2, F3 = 2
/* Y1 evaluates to 0.9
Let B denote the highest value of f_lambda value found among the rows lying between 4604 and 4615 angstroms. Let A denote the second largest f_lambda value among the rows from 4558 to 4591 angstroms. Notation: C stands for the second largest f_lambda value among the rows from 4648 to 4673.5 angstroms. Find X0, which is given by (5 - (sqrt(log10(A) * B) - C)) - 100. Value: -76.0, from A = 24.66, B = 25.7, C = 24.98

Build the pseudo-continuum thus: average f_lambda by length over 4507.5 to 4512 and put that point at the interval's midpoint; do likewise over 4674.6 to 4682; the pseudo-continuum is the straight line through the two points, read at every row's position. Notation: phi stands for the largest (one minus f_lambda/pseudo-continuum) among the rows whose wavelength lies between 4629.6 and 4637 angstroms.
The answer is 0.144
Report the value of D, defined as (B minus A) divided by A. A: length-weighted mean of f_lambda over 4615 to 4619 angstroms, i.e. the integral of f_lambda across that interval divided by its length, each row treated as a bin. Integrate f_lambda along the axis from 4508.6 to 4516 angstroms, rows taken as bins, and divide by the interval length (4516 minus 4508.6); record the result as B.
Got 0.06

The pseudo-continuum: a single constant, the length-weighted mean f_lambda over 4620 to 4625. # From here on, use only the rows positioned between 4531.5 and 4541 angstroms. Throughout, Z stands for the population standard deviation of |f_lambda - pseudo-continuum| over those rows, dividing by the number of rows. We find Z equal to 0.9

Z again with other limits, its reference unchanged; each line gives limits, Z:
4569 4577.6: 1.3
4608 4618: 0.9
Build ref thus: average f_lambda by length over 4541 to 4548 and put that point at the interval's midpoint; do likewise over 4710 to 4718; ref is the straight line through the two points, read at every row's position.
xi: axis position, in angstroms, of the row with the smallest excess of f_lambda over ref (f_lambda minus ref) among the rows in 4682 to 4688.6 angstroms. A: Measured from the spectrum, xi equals 4686.94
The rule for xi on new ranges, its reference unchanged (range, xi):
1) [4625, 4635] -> 4632.23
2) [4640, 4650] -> 4648.25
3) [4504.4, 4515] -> 4511.18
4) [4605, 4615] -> 4612.00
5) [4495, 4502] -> 4497.69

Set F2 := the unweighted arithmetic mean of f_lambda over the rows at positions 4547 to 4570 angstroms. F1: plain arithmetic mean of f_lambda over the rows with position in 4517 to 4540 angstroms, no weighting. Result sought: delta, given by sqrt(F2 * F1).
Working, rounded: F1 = 21.6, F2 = 21.7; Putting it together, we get 21.6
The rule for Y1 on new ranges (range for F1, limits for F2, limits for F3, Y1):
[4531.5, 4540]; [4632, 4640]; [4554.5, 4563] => 1.1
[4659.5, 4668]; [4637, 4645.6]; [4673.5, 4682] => 1.3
